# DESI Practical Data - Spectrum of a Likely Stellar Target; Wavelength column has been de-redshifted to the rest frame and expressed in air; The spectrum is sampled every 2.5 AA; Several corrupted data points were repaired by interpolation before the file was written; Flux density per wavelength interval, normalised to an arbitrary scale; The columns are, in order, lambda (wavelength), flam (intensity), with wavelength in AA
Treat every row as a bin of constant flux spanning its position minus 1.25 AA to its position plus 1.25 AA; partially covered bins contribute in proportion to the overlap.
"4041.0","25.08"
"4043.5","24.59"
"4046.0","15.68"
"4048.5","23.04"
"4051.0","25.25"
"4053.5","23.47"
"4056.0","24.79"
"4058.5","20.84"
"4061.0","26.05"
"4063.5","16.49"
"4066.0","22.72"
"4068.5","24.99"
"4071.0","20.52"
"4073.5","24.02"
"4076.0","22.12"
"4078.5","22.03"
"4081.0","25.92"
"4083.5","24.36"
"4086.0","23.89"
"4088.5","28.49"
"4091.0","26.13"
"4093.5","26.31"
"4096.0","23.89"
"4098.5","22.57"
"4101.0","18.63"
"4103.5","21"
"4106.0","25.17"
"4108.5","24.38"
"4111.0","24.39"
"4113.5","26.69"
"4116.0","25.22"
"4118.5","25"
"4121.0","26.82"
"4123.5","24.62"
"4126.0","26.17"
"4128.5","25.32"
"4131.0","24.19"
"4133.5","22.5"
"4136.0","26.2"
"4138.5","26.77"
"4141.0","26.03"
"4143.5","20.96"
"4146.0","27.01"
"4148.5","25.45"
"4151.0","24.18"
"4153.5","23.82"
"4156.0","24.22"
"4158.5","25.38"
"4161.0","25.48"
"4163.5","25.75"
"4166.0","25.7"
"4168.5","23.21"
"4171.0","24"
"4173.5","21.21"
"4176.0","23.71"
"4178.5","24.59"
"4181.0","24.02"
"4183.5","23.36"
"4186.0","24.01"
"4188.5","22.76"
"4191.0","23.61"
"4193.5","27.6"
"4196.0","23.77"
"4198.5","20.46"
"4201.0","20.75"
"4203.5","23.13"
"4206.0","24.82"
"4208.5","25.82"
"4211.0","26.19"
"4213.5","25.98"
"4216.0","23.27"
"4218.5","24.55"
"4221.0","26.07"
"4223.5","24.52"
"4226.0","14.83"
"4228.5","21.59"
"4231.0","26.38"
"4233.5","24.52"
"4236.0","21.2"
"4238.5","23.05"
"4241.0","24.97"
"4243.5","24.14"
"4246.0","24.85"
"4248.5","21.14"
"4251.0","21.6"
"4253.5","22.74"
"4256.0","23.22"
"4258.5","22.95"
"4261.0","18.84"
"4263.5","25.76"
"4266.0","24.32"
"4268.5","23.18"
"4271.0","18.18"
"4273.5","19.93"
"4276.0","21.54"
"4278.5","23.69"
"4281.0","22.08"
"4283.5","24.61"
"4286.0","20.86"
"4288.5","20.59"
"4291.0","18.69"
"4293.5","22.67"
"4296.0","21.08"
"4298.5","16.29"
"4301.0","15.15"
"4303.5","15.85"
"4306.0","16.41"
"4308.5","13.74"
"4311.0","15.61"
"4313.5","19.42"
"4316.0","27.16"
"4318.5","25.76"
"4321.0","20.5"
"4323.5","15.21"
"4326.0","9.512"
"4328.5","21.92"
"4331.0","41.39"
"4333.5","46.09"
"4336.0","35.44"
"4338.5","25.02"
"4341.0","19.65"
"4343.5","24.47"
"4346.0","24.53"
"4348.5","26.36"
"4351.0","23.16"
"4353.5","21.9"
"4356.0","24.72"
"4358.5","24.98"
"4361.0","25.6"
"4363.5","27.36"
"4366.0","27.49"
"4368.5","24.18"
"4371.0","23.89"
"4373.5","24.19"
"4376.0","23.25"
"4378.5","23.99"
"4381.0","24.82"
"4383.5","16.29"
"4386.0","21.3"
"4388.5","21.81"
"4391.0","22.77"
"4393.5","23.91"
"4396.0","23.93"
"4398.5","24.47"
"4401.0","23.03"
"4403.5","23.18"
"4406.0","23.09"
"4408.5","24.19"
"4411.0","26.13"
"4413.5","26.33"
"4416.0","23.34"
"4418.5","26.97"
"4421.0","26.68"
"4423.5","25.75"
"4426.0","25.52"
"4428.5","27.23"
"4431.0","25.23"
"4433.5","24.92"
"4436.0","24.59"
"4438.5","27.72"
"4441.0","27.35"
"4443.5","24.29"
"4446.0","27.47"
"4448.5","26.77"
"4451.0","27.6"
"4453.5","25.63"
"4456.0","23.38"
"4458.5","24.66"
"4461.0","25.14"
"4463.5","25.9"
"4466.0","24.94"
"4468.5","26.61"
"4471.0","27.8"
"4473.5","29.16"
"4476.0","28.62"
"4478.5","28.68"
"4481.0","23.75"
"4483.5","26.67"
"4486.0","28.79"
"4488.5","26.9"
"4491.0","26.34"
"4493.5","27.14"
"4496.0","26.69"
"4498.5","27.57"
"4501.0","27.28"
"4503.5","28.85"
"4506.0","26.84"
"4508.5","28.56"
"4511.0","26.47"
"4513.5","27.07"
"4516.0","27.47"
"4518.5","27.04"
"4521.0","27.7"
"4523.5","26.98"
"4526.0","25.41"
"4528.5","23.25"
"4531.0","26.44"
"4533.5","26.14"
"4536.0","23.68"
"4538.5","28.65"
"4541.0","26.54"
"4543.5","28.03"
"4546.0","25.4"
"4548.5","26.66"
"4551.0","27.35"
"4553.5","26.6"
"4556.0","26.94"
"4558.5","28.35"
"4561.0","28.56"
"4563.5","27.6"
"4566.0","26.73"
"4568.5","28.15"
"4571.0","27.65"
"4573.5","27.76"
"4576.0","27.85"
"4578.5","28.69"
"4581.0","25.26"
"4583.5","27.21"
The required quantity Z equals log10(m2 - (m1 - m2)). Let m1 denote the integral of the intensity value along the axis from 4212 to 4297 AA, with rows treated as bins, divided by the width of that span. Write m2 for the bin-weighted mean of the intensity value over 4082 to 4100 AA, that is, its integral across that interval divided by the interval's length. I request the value 1.44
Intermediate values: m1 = 22.6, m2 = 25.0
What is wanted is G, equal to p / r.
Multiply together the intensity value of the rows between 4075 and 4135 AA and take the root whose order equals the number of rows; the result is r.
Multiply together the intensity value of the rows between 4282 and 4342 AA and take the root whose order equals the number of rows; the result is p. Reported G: 0.85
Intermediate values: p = 21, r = 24.3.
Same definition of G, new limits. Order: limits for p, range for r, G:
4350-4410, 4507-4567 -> 0.88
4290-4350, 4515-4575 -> 0.78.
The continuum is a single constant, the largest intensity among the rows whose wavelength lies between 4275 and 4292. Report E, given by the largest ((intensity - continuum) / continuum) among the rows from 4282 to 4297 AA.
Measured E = 0.00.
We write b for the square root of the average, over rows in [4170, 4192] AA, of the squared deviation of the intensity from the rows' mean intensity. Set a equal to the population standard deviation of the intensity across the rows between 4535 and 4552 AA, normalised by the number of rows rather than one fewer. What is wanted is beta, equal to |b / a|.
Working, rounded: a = 1.5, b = 0.9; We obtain 0.6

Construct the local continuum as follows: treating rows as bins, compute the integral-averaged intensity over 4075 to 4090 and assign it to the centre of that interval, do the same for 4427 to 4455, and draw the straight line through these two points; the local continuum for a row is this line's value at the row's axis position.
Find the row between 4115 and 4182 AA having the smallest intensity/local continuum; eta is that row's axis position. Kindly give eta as 4143.5 AA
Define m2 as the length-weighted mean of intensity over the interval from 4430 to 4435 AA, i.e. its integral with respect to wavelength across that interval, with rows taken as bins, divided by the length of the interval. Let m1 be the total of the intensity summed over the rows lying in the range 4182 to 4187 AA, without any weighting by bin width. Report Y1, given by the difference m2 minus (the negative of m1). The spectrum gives 72.4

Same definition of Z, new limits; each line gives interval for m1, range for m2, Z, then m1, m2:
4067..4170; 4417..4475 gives 1.44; 24.5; 26.1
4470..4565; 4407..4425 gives 1.38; 27.0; 25.6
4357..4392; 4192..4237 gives 1.37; 23.7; 23.6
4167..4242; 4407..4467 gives 1.45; 23.6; 25.7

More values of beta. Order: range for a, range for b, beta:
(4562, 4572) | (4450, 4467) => 2.3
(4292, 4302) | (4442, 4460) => 0.5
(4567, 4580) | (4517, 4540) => 4.5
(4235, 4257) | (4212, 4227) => 2.8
